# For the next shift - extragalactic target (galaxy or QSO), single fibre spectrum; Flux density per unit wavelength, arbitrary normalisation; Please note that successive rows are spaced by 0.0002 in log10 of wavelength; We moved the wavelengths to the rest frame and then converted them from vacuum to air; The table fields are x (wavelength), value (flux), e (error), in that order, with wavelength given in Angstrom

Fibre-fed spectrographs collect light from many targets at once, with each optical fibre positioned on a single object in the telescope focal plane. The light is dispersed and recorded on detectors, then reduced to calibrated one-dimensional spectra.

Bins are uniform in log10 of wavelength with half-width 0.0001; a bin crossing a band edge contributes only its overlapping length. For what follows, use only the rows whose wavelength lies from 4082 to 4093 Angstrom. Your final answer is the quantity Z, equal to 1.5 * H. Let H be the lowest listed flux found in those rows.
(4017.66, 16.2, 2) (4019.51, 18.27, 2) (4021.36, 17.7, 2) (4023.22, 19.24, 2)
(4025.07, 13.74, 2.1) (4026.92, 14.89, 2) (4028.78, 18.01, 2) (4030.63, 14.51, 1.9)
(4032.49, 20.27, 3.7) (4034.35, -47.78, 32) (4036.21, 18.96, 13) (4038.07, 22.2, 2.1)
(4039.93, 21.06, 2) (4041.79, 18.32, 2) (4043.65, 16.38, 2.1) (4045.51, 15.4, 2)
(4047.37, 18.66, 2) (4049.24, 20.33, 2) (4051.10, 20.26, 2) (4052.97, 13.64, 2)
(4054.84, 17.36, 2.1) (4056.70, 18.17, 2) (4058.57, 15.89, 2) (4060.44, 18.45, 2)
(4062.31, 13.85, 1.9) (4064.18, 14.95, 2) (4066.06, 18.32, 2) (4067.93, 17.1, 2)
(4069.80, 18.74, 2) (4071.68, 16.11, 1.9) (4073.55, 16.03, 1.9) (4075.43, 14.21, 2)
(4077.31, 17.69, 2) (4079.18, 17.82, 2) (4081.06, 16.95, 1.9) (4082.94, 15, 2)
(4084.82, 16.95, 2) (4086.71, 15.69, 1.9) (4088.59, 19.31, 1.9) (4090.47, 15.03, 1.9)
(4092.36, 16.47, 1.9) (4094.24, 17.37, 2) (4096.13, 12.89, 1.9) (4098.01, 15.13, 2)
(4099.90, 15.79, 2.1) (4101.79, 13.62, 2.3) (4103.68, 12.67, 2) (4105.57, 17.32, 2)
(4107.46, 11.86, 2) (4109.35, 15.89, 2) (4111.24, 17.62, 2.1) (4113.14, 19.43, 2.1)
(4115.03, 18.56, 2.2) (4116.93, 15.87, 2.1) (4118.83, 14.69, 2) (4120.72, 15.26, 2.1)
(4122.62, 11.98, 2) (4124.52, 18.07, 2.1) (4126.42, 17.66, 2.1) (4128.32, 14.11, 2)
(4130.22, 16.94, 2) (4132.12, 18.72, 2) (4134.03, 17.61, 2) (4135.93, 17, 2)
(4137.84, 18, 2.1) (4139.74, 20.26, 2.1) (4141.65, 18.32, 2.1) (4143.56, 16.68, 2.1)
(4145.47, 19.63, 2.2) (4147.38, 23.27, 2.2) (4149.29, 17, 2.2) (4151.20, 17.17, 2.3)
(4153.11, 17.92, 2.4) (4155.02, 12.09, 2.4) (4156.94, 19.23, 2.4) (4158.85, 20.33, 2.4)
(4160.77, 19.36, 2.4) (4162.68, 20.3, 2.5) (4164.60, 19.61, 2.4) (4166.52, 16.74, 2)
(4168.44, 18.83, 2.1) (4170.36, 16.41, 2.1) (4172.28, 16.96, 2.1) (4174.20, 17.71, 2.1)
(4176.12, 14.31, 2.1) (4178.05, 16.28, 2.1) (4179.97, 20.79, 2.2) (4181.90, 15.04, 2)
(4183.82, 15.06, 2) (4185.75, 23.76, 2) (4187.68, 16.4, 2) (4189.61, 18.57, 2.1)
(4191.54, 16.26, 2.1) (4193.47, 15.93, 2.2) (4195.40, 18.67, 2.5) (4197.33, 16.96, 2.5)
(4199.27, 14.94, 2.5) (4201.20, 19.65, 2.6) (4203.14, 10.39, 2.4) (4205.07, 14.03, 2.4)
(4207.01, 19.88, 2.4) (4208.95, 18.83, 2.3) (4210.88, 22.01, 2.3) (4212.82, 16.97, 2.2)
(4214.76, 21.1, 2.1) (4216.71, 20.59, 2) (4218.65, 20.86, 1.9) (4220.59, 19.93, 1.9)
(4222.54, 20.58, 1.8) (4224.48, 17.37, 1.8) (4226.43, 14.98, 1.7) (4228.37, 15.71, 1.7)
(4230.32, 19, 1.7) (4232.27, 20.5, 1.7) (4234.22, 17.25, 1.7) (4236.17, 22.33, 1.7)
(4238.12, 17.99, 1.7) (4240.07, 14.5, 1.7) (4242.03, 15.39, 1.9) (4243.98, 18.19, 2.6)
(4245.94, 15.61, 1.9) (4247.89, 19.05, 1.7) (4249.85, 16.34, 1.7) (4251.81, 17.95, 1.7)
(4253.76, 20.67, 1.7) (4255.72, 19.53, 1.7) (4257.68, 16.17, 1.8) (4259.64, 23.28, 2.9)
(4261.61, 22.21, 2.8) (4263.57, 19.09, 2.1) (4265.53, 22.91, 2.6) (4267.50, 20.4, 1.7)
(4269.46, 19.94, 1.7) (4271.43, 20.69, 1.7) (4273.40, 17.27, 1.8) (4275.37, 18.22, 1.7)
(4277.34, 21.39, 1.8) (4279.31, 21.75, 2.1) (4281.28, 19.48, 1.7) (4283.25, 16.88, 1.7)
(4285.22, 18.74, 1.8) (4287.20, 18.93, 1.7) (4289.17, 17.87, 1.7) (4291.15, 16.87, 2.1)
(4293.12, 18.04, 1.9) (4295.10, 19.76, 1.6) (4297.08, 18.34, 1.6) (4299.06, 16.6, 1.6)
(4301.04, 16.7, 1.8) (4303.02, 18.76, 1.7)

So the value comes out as 22.5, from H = 15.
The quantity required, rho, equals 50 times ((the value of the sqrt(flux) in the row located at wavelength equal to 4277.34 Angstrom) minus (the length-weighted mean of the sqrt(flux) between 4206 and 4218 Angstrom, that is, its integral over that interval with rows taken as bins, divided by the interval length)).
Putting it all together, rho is 8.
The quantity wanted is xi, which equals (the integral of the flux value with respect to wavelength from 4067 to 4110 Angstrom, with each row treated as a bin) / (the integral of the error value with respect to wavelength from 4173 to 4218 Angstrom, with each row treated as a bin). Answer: 6.8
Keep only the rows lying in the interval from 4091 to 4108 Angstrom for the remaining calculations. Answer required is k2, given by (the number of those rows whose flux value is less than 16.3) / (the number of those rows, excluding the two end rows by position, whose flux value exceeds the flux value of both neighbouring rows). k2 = 2.0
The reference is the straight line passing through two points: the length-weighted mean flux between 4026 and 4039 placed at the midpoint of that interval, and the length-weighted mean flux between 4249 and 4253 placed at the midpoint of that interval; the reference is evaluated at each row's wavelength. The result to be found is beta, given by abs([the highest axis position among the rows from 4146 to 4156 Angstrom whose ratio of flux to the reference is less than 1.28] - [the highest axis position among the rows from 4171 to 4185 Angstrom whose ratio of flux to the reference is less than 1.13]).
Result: 28.8 Angstrom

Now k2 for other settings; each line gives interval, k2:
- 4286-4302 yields 0.0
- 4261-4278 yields 0.0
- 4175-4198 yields 1.5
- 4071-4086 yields 4.0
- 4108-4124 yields 2.5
